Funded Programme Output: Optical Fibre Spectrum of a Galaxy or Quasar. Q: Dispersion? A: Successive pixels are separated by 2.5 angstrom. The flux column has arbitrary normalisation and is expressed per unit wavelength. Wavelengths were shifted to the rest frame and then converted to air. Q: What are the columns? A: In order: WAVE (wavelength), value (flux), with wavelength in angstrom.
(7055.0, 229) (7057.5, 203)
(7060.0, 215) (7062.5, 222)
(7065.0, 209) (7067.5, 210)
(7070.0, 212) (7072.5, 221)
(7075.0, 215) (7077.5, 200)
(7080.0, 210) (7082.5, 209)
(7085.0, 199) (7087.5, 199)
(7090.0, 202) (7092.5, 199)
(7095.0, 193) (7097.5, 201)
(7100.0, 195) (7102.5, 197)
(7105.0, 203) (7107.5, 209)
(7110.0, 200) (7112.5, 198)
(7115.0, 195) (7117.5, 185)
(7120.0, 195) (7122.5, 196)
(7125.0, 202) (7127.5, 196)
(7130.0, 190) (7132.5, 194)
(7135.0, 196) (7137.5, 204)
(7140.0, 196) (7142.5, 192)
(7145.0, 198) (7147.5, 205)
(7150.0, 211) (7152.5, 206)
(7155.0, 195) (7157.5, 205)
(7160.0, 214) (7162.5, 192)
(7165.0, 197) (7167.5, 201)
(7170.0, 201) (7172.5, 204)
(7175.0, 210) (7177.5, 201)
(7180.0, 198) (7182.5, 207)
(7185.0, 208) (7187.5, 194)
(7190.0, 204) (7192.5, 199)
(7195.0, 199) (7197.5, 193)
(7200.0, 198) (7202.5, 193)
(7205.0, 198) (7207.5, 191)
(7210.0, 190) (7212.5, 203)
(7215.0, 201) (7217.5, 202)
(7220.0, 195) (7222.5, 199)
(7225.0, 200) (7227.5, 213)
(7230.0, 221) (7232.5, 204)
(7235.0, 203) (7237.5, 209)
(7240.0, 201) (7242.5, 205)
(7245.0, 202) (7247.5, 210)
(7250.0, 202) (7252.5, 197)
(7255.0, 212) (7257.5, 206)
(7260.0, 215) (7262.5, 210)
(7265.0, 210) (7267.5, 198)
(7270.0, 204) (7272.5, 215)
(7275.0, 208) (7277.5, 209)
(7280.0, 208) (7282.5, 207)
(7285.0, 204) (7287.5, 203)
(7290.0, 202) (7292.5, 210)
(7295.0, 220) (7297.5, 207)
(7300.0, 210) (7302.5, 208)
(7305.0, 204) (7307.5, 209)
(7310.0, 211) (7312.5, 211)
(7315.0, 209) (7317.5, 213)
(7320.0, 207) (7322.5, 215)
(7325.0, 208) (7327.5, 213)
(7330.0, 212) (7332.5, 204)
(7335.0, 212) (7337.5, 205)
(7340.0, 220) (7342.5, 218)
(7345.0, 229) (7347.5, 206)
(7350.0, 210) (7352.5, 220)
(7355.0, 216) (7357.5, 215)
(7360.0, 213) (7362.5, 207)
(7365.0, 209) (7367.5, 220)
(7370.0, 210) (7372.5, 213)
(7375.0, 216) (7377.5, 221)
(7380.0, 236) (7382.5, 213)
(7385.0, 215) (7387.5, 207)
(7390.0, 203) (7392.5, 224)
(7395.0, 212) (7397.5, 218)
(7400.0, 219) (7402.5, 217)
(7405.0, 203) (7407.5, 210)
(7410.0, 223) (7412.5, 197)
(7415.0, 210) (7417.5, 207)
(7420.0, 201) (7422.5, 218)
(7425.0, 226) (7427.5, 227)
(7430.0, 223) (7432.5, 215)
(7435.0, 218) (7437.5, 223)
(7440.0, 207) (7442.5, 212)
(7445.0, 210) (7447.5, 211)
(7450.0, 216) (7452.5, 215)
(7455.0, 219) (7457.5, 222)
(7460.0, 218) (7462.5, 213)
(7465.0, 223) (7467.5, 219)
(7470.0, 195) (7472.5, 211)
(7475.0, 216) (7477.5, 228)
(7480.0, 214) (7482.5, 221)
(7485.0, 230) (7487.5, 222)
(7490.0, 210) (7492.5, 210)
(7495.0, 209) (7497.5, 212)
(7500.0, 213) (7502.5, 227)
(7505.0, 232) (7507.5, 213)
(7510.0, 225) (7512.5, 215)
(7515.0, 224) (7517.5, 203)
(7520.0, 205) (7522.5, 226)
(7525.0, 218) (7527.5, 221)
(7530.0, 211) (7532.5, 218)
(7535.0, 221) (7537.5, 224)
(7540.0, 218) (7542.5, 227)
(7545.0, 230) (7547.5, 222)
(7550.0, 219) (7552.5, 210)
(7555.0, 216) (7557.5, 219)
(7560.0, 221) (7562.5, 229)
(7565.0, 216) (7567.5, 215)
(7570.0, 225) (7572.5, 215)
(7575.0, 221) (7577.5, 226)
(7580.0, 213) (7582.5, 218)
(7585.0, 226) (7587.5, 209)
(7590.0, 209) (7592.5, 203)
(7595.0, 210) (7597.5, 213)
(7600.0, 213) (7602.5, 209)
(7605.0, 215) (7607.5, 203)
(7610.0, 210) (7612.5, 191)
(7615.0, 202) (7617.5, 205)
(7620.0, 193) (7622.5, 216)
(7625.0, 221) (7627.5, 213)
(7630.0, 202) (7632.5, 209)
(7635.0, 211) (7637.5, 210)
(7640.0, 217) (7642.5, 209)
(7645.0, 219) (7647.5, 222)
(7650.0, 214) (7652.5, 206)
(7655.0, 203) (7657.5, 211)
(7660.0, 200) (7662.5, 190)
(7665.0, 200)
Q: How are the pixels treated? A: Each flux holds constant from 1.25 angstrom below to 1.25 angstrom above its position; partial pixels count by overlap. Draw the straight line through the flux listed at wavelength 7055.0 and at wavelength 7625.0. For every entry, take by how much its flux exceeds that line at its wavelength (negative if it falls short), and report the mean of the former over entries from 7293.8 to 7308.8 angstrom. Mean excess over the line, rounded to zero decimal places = -16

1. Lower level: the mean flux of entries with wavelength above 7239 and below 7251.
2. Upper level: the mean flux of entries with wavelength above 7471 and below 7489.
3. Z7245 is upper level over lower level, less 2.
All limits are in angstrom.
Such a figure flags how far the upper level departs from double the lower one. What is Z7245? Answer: -0.92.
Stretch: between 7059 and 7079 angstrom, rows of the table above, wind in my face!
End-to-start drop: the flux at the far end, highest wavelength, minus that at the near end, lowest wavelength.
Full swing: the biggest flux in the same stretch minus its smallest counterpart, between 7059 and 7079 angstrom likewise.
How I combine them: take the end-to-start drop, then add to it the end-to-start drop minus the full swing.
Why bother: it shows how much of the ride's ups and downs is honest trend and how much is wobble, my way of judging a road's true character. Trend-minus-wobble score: -52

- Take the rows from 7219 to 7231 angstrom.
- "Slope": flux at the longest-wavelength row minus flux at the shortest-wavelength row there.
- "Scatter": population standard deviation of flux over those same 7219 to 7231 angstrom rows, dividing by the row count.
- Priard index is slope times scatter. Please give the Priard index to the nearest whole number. 255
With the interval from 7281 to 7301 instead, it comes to 16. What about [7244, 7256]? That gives 56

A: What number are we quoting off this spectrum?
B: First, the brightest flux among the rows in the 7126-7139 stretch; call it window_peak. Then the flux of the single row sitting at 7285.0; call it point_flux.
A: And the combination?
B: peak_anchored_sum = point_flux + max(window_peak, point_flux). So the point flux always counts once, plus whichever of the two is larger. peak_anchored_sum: 408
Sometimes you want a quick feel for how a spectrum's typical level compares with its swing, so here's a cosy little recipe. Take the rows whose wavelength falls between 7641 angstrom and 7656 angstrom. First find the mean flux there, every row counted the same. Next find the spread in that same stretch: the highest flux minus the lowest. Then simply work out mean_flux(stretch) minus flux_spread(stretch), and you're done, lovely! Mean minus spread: 193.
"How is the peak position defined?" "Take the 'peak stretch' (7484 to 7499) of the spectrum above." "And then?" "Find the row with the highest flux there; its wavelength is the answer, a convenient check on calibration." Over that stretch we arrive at 7485.0 angstrom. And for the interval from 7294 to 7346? 7345.0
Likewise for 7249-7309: 7295.0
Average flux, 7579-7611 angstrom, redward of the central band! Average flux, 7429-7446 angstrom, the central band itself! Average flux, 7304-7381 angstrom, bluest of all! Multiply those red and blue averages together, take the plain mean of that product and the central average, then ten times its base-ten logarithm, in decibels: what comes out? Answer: 43.6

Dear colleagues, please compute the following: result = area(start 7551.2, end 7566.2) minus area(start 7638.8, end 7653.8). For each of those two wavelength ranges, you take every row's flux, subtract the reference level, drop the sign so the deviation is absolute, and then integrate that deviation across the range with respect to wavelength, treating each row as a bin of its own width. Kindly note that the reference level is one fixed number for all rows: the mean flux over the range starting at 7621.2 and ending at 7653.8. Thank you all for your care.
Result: 20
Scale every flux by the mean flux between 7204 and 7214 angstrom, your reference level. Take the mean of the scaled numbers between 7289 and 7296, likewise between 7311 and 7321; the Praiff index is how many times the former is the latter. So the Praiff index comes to 1.003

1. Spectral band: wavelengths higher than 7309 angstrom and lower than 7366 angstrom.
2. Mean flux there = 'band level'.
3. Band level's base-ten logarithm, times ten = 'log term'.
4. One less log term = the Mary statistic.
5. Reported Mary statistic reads -22.27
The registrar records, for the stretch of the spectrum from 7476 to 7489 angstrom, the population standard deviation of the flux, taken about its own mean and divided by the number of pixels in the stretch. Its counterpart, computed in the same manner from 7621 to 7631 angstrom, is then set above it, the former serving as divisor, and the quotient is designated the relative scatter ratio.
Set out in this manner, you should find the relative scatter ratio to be 1.2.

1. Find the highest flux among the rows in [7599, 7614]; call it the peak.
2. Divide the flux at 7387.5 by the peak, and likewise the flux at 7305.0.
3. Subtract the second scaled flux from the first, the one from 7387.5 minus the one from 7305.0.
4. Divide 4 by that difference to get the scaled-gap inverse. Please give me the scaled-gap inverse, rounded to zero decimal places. 287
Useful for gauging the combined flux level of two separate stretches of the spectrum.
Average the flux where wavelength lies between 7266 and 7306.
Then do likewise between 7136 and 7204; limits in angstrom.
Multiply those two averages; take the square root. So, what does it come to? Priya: 204.1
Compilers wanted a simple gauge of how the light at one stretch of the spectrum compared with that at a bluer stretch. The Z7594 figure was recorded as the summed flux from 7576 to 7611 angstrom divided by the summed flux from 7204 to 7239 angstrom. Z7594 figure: 1.05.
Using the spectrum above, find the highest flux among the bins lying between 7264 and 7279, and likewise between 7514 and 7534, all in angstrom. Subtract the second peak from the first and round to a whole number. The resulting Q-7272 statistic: -11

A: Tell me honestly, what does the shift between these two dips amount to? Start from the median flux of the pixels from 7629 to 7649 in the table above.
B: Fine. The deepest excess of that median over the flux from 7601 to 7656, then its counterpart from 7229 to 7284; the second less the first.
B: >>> -6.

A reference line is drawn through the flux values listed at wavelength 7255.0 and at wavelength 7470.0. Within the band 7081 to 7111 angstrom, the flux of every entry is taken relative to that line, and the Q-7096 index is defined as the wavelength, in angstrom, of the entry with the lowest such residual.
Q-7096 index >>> 7095.0 angstrom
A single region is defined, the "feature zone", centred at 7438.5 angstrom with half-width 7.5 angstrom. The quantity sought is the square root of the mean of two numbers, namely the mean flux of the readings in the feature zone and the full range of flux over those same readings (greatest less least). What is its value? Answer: 10.73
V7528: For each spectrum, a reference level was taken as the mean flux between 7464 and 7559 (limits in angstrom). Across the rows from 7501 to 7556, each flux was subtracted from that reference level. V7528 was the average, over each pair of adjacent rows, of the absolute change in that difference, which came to 8.4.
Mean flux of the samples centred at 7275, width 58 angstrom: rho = 208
